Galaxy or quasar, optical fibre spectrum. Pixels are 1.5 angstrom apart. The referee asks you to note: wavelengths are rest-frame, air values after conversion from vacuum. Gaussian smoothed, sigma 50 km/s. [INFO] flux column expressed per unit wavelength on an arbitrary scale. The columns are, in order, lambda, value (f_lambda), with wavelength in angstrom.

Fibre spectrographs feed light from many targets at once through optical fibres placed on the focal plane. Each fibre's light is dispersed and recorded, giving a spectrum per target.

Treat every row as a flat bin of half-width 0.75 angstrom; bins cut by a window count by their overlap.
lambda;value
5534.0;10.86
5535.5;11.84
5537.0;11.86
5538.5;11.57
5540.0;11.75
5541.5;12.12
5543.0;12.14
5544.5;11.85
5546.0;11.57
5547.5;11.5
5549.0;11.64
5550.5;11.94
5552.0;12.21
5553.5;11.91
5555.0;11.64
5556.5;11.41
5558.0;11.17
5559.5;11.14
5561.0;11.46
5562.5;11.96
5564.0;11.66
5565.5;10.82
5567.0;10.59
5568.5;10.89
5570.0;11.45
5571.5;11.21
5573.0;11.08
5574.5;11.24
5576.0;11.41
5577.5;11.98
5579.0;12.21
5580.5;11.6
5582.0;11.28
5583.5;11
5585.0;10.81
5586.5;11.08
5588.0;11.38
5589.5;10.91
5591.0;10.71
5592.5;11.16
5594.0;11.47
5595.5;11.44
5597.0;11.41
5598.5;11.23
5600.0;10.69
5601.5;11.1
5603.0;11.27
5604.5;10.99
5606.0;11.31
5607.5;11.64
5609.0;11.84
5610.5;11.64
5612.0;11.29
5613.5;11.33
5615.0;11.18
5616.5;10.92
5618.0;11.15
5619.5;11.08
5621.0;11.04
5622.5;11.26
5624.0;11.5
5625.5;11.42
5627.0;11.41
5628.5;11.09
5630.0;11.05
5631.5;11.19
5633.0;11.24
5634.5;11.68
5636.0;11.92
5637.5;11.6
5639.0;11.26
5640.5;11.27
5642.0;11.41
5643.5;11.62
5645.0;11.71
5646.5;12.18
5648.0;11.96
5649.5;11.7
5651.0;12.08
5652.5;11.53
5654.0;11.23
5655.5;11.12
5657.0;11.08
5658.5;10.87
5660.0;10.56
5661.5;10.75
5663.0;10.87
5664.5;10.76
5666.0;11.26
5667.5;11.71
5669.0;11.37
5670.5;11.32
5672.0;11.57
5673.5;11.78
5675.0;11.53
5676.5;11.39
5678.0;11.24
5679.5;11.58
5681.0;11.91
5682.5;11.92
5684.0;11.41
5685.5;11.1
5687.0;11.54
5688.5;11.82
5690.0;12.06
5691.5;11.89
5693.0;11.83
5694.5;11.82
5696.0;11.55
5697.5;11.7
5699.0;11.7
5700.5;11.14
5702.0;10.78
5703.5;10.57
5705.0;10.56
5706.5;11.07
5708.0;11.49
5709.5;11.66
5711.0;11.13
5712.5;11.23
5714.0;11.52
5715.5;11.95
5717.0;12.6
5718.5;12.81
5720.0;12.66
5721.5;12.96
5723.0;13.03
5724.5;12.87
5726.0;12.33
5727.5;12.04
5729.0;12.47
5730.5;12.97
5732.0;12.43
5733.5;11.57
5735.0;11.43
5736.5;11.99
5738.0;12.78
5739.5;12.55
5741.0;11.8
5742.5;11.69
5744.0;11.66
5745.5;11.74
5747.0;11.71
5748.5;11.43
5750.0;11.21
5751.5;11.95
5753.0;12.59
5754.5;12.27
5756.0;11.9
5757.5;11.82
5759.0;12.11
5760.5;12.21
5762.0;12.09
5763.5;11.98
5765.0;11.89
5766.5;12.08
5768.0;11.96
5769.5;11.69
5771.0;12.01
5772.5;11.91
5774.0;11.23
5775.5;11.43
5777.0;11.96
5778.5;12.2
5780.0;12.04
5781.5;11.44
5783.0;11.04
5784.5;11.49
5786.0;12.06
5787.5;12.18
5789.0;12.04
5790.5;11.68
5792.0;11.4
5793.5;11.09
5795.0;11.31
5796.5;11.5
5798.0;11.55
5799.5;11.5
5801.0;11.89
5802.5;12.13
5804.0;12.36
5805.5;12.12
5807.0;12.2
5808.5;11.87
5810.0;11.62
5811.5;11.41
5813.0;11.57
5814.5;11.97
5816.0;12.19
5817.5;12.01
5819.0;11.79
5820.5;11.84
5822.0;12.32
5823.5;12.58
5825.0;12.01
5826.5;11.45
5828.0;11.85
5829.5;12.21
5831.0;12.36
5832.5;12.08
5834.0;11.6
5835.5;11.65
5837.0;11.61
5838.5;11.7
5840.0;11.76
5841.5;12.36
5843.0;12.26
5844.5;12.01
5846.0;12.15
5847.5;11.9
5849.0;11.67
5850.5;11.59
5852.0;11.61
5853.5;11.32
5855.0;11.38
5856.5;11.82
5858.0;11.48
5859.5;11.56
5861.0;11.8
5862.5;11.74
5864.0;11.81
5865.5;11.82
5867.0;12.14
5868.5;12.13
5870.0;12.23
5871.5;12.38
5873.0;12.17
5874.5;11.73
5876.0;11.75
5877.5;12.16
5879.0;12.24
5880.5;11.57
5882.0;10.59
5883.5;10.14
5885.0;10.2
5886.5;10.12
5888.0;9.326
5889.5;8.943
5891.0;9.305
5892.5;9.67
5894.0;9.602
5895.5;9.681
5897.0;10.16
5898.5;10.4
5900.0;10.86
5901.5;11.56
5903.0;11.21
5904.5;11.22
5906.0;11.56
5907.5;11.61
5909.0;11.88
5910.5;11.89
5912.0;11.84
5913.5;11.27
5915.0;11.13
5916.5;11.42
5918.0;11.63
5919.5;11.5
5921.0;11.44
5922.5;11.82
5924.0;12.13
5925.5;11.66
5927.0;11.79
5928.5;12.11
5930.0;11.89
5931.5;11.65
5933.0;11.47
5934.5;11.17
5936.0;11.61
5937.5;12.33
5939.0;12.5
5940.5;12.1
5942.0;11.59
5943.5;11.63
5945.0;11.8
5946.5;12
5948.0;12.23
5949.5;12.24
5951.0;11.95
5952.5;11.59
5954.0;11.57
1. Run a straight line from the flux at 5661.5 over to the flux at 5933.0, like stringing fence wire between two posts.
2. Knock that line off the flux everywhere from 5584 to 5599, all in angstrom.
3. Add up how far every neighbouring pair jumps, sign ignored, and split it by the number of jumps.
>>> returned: 0.249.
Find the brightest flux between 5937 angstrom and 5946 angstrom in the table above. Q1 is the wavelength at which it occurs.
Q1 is 5939.0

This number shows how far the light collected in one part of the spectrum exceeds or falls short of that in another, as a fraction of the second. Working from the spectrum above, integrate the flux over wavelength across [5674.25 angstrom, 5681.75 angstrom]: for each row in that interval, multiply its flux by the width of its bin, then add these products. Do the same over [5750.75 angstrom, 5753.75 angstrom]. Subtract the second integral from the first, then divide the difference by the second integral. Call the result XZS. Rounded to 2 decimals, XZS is 1.35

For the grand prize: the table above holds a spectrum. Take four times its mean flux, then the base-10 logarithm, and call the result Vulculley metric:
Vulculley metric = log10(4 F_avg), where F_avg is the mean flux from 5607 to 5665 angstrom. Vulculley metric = 1.66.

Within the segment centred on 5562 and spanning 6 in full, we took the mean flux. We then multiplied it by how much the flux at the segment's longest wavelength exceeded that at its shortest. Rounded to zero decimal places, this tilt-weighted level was 6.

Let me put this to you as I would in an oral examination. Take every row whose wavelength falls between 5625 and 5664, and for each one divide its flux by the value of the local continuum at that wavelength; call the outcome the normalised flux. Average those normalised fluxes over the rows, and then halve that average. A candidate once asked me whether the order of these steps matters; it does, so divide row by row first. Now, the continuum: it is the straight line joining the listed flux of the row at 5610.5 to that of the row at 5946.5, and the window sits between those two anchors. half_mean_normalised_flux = 0.487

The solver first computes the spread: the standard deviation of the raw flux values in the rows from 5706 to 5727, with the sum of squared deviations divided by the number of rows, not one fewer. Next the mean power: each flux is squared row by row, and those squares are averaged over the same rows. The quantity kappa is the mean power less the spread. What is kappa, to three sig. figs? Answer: 146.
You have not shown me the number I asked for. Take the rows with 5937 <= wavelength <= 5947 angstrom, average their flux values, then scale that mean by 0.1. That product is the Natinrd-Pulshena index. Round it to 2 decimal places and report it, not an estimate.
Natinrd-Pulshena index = 1.20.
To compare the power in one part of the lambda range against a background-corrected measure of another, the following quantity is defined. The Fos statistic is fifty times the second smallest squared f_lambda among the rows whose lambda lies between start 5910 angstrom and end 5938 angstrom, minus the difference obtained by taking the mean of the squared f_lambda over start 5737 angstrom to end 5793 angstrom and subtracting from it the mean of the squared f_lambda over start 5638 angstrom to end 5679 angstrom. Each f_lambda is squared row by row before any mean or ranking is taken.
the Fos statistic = 6227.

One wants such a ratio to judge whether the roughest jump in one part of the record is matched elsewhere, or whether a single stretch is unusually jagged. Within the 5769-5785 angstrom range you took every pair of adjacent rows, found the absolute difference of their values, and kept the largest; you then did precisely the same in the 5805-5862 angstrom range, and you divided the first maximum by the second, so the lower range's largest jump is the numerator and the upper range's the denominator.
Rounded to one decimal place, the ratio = 1.1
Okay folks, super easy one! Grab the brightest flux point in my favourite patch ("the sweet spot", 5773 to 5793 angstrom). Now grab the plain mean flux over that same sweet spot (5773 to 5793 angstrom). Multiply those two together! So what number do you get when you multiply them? 143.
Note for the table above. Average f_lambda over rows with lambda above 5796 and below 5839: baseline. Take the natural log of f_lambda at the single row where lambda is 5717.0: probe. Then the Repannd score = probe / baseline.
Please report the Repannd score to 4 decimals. 0.2130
